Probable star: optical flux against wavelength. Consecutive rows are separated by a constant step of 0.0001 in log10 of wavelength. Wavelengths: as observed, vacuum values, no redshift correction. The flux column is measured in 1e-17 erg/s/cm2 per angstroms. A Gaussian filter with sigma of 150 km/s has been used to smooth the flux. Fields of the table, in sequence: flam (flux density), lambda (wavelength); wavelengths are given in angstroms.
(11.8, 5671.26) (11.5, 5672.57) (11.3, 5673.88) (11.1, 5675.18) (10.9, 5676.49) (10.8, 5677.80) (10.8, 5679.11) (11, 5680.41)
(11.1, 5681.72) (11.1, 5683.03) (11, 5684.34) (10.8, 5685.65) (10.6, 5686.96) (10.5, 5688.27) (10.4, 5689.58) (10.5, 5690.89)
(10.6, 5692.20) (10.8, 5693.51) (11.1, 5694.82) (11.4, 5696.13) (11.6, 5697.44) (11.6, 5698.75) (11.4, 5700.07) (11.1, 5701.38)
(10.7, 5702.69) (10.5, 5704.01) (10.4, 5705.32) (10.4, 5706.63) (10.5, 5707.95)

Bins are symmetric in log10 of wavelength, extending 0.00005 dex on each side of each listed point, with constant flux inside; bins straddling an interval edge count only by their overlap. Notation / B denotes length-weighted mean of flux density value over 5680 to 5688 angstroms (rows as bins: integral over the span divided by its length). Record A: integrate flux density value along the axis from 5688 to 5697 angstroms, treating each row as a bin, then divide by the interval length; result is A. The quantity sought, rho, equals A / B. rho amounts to 0.99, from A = 10.8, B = 10.9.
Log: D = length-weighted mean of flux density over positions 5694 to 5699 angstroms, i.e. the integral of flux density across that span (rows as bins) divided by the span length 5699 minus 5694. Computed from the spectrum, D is 11.4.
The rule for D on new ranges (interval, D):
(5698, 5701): 11.5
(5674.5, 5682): 11.0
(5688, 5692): 10.5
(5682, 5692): 10.7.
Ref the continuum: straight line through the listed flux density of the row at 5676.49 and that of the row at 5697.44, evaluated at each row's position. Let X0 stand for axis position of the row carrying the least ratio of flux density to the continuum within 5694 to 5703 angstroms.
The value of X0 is 5702.69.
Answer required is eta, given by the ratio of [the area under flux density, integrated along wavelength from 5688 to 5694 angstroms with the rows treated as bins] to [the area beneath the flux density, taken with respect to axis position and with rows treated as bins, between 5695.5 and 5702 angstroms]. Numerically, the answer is 0.85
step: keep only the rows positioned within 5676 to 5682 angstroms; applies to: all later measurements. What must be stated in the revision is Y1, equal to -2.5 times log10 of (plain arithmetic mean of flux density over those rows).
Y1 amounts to -2.60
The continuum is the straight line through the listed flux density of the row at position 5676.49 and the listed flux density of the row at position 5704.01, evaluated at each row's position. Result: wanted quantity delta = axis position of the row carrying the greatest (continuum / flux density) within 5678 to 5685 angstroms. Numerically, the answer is 5679.11 angstroms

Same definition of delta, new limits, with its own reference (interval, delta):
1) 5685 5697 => 5689.58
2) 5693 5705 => 5704.01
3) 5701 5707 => 5705.32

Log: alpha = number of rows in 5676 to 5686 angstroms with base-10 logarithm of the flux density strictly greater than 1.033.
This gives 8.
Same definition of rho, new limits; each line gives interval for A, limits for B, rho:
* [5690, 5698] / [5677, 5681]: 1.01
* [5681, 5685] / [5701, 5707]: 1.04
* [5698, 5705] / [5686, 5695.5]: 1.04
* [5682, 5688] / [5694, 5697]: 0.96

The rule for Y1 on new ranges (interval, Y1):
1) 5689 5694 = -2.56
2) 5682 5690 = -2.58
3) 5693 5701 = -2.63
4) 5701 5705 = -2.58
